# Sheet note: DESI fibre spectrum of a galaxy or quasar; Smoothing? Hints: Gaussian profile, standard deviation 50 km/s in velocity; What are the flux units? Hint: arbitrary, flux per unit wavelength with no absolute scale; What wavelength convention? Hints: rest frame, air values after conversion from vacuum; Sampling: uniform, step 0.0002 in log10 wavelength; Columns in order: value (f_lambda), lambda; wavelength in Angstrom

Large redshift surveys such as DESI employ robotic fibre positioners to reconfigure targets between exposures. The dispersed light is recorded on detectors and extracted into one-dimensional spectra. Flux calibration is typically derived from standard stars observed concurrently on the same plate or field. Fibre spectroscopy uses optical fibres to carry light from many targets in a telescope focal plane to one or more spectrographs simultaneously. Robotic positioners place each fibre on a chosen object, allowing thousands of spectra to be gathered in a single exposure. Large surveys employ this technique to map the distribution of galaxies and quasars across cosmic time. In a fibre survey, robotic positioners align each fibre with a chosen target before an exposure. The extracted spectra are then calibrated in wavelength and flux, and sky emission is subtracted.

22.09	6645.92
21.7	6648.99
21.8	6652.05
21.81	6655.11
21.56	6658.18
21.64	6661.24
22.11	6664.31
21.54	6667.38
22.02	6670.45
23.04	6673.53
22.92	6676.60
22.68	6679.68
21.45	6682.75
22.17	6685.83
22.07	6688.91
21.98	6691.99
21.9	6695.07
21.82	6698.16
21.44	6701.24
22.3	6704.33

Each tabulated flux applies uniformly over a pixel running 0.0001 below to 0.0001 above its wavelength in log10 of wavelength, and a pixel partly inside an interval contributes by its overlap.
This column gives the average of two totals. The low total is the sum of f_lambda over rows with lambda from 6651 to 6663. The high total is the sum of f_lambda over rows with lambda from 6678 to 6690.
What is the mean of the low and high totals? 87.6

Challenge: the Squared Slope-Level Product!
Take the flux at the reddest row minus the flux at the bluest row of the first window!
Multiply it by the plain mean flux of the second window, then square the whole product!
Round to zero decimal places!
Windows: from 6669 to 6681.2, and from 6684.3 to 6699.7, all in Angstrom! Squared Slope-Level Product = 211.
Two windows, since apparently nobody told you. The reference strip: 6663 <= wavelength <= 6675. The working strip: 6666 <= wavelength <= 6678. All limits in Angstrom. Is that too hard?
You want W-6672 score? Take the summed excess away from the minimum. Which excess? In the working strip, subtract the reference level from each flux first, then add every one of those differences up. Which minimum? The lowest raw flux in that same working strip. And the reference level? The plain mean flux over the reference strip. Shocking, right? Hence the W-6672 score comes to 20.7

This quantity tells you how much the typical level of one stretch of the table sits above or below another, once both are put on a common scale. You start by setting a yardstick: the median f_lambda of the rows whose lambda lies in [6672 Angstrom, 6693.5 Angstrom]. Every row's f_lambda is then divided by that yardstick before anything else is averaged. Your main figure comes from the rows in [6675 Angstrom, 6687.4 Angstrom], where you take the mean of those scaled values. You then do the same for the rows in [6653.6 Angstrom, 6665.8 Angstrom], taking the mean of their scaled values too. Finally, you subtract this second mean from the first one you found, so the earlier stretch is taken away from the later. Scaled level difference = 0.02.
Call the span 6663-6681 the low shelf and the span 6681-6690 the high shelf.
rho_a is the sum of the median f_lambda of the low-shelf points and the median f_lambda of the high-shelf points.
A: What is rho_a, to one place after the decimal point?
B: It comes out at 44.5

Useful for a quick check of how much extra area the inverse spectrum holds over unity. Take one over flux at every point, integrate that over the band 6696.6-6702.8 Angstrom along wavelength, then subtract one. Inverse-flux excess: -0.71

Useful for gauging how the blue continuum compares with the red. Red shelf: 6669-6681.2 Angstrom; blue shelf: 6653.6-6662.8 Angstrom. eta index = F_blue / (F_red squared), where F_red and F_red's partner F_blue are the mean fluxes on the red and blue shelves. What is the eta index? 0.0422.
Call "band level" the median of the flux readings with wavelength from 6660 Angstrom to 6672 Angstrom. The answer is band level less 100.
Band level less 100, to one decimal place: -78.2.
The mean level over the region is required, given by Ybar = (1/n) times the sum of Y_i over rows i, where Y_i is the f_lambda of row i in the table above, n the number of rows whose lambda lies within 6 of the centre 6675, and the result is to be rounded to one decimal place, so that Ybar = 22.7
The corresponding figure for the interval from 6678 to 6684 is 22.1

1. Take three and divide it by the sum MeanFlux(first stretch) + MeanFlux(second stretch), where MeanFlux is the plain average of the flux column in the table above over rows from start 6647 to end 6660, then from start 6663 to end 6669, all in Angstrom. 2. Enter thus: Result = 0.0689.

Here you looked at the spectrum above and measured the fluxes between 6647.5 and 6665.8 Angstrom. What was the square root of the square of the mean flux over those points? 21.8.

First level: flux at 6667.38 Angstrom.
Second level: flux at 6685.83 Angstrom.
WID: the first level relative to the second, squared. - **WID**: 0.94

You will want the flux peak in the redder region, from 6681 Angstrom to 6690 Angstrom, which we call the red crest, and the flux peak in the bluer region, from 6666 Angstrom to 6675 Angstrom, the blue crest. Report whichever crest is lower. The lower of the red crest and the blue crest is 22.2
